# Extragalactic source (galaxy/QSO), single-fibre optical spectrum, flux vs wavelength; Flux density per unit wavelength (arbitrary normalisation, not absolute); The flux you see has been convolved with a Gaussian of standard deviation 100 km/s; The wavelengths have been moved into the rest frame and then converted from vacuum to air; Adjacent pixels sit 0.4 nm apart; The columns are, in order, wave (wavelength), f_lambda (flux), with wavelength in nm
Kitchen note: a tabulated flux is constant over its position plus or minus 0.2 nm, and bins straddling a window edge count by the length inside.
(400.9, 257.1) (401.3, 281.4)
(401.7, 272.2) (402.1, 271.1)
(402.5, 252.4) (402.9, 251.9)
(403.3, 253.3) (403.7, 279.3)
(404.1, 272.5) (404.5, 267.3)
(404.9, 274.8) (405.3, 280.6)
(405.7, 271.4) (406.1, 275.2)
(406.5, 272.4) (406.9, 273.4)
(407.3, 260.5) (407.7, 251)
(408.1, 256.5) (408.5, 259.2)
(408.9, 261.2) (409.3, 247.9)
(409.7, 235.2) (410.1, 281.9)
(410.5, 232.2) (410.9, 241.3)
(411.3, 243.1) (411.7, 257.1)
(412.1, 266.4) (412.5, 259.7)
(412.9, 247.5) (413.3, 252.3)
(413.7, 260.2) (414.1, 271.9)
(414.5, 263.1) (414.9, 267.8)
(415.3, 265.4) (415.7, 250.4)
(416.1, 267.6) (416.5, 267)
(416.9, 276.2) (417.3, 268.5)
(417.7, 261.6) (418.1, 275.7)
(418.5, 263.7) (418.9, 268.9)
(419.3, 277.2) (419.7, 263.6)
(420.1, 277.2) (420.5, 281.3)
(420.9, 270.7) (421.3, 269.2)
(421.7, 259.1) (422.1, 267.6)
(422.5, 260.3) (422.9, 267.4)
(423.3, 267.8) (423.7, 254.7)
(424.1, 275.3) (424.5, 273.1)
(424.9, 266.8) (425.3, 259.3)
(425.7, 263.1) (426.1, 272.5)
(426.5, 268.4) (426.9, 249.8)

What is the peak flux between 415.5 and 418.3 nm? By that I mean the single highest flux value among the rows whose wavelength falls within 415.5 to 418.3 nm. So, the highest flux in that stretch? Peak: 276.2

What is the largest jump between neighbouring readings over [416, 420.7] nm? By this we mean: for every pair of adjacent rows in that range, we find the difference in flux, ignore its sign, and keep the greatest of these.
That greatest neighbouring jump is 14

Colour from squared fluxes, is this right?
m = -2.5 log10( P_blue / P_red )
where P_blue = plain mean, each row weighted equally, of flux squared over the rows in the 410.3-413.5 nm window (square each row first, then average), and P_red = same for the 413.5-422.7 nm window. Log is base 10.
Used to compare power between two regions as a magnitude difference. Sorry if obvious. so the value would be 0.15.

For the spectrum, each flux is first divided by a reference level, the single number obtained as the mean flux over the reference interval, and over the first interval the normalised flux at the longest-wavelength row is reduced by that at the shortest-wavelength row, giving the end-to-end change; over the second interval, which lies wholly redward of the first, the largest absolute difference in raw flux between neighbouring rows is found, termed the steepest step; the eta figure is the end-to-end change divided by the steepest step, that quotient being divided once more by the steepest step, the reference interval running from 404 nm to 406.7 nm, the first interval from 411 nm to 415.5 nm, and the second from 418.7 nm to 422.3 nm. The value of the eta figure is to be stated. 0.0004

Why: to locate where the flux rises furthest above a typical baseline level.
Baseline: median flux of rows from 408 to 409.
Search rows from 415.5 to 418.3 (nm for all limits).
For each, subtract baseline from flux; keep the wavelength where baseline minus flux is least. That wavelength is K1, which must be 416.9 nm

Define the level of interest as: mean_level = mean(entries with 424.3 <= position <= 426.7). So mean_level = 267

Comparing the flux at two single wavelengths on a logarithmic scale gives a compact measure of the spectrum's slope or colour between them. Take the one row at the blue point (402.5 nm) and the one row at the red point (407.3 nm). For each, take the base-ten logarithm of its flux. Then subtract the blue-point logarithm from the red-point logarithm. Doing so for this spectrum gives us 0.014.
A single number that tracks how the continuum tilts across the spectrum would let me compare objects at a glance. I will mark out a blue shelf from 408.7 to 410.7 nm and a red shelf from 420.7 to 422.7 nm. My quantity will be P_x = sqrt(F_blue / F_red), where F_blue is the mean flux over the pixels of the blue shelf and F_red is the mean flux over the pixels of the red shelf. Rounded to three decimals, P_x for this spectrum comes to 0.974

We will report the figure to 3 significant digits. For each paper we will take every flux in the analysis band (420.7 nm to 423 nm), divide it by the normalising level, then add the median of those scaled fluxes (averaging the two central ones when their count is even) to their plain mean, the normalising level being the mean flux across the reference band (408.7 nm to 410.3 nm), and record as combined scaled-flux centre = 2.08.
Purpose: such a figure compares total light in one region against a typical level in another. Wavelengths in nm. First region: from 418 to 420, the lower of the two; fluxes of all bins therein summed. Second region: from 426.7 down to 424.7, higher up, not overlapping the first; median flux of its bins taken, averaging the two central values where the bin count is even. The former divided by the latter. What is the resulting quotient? 5.06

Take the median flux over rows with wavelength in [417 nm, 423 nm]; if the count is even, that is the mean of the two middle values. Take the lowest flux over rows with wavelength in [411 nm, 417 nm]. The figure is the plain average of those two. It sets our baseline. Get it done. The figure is 256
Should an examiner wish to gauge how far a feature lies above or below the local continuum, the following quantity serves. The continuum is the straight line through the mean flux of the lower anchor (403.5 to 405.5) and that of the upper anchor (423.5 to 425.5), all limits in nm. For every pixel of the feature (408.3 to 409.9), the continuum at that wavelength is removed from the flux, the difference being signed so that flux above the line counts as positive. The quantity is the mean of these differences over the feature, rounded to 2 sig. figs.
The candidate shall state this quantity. -22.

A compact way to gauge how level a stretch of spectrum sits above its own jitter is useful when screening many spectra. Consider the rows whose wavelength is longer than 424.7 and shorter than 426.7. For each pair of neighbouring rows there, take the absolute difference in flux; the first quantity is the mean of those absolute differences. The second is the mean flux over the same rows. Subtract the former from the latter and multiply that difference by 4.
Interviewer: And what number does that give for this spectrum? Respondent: 1039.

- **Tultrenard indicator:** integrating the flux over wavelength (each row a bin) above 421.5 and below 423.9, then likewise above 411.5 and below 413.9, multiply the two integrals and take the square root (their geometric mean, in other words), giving 624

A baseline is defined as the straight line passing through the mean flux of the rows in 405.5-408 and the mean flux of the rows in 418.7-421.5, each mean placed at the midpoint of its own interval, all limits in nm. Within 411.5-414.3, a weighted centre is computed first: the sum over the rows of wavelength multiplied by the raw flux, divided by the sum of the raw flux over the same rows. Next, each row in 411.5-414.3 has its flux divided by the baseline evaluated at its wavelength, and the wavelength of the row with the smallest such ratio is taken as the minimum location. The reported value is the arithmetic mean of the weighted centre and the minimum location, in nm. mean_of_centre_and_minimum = 412.90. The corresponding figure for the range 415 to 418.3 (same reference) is 416.21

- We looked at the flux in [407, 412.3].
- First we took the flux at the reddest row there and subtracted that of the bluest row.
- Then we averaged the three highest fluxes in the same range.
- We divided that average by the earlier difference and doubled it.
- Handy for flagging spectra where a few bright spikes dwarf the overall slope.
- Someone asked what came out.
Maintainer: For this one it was 91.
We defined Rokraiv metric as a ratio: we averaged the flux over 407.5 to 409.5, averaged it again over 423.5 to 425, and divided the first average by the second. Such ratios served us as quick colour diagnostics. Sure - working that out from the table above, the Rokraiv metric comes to 0.95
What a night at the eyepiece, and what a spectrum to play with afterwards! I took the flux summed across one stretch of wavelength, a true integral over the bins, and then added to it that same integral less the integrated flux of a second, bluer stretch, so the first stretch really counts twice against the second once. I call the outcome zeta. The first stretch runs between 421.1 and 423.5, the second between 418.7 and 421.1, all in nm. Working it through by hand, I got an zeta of 618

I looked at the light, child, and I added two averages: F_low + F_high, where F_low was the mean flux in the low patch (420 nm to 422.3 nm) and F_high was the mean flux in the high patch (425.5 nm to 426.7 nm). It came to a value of 539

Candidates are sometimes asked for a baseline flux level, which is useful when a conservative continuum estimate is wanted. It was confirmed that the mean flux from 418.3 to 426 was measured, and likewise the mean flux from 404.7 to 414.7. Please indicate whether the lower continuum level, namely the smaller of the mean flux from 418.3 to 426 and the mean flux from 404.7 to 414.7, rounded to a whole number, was 260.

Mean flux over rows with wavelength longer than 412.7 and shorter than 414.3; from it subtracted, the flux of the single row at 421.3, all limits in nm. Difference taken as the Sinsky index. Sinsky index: -11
